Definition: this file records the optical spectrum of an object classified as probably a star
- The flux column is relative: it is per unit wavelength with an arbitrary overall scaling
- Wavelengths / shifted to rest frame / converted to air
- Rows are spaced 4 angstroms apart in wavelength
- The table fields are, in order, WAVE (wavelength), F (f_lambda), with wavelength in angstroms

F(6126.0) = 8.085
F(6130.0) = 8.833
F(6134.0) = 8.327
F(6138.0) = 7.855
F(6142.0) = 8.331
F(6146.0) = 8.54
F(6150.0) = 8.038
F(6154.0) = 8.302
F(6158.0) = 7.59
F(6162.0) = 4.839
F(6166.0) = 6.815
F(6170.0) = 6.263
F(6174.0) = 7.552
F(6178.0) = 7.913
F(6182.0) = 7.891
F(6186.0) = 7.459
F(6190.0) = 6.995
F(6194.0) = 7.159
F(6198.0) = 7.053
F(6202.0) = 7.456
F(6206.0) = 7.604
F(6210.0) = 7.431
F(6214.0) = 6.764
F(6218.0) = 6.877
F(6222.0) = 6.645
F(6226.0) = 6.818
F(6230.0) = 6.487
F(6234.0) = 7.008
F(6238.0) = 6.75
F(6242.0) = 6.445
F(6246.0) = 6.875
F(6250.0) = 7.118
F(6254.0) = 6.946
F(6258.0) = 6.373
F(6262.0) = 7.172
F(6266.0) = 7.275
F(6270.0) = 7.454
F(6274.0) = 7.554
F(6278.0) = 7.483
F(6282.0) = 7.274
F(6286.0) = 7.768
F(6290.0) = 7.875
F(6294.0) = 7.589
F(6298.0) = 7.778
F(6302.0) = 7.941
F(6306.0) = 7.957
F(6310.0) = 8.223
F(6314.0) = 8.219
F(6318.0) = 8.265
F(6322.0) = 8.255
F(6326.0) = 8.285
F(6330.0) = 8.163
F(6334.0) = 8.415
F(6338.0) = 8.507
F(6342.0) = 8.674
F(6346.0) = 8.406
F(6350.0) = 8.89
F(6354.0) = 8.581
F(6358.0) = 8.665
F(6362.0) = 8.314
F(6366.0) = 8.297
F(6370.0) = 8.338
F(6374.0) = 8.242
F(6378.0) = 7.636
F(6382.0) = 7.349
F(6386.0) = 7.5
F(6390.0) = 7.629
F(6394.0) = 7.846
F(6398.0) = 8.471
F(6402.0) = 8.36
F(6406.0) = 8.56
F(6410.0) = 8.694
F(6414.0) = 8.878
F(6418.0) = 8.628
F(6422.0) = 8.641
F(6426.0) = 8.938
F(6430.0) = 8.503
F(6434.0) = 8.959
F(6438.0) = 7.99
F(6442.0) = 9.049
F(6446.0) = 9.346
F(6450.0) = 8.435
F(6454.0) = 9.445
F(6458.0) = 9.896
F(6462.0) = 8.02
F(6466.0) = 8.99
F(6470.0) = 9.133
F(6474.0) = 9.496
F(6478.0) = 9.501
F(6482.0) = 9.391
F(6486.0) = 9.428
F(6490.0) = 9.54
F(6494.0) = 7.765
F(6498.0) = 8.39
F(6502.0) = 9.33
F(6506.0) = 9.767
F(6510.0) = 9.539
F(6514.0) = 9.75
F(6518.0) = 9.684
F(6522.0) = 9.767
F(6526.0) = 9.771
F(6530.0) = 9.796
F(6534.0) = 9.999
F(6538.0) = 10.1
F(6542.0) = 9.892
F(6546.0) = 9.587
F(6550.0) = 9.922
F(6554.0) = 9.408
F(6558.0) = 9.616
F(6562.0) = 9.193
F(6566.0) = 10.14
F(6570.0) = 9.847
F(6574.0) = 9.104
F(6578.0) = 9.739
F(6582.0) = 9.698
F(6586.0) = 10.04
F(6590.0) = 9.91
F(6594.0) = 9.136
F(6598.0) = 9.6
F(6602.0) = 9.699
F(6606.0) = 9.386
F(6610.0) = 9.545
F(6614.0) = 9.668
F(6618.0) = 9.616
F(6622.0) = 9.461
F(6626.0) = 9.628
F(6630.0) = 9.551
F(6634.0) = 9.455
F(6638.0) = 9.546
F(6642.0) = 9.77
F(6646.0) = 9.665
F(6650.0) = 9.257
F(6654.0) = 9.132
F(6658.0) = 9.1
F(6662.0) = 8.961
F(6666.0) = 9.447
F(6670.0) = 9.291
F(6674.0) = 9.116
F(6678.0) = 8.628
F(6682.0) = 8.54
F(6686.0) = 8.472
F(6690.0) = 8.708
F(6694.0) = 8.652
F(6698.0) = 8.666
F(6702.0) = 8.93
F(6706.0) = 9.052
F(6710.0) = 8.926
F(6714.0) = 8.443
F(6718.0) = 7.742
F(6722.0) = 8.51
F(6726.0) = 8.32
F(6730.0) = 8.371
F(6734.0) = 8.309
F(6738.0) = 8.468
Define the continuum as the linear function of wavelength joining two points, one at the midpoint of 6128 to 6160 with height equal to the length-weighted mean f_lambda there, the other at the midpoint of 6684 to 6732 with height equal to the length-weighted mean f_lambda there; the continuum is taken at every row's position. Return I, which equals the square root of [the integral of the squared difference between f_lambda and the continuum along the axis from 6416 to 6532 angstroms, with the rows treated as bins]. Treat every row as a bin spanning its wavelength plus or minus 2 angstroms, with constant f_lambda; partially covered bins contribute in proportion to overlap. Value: 9.9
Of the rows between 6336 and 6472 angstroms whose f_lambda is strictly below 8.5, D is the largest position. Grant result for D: 6462.0 angstroms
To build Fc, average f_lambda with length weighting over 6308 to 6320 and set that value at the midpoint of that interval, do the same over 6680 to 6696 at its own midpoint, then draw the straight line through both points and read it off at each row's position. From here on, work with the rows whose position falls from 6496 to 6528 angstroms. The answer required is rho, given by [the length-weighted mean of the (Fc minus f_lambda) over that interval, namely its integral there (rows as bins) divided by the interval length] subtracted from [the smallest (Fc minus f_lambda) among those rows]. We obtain -0.27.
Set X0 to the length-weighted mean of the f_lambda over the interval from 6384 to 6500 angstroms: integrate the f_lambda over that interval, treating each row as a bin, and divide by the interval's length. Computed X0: 8.74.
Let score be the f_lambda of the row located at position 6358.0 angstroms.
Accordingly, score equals 8.665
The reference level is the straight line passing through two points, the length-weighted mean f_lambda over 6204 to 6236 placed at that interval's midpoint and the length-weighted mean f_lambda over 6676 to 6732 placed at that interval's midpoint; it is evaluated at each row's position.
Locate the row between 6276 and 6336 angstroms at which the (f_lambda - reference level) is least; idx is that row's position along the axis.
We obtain 6282.0 angstroms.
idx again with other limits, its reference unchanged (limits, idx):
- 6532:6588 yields 6574.0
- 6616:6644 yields 6634.0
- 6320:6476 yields 6382.0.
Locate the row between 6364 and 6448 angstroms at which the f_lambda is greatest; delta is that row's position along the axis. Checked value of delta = 6446.0 angstroms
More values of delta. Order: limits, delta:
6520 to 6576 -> 6566.0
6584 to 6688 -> 6586.0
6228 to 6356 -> 6350.0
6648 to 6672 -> 6666.0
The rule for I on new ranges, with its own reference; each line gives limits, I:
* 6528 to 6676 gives 13.5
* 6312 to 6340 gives 0.6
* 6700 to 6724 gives 2.2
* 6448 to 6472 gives 4.1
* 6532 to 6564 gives 7.2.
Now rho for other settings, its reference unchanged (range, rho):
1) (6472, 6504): -0.43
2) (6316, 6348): -0.29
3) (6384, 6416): -0.62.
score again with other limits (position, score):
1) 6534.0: 9.999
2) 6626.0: 9.628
